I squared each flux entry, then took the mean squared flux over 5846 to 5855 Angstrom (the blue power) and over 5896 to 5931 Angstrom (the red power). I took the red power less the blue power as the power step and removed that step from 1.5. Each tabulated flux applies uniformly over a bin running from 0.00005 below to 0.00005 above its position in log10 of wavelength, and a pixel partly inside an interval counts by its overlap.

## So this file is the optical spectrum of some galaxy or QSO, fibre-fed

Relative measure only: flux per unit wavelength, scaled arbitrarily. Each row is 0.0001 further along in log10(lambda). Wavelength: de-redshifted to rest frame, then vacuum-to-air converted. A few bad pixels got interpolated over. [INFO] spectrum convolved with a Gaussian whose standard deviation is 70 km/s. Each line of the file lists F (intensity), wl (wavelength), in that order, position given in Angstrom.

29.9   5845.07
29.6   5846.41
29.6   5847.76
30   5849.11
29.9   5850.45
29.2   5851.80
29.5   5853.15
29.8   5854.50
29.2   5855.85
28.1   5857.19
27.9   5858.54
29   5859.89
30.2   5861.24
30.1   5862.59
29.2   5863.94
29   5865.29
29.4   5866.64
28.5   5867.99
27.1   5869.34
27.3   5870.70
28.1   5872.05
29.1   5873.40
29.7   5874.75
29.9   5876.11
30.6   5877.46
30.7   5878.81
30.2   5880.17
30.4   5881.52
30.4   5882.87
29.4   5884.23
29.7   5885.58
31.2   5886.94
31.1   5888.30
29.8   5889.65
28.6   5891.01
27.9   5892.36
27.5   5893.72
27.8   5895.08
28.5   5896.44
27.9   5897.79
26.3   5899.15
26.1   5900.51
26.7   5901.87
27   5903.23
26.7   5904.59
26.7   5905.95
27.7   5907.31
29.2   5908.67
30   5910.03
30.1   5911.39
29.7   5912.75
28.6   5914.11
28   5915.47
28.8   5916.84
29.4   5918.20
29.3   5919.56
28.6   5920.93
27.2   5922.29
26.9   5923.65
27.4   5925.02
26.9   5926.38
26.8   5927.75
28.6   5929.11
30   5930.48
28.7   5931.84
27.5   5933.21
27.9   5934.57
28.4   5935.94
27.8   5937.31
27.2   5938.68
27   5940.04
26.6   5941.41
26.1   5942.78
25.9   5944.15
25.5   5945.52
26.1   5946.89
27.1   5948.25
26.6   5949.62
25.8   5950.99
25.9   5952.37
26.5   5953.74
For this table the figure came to 93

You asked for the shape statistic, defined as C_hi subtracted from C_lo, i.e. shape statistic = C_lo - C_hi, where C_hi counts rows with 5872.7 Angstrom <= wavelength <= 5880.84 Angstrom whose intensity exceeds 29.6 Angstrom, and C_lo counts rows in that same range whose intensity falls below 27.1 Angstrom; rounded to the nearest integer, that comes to -5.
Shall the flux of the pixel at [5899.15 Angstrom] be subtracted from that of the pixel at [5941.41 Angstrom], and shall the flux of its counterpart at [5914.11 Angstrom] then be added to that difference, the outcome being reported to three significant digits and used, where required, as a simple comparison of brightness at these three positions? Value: 28.9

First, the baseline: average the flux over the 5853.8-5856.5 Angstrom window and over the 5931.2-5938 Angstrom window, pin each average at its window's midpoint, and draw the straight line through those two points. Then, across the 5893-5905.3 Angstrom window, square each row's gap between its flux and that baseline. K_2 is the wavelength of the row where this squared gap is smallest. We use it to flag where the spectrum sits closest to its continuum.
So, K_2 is 5896.44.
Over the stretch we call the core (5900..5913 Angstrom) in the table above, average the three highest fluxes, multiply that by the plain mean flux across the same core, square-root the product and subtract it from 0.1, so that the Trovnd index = -28.8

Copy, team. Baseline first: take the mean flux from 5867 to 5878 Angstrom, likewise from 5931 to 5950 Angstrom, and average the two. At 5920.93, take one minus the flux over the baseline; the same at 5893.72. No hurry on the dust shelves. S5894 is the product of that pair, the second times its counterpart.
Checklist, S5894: -0.0004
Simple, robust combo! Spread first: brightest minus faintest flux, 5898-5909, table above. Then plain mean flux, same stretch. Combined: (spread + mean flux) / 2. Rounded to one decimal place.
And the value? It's 15.1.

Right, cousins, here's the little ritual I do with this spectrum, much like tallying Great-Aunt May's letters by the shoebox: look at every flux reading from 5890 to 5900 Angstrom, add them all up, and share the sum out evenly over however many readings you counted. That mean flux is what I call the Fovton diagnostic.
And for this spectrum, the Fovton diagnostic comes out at 27.8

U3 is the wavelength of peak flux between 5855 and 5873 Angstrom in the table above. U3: 5861.24 Angstrom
